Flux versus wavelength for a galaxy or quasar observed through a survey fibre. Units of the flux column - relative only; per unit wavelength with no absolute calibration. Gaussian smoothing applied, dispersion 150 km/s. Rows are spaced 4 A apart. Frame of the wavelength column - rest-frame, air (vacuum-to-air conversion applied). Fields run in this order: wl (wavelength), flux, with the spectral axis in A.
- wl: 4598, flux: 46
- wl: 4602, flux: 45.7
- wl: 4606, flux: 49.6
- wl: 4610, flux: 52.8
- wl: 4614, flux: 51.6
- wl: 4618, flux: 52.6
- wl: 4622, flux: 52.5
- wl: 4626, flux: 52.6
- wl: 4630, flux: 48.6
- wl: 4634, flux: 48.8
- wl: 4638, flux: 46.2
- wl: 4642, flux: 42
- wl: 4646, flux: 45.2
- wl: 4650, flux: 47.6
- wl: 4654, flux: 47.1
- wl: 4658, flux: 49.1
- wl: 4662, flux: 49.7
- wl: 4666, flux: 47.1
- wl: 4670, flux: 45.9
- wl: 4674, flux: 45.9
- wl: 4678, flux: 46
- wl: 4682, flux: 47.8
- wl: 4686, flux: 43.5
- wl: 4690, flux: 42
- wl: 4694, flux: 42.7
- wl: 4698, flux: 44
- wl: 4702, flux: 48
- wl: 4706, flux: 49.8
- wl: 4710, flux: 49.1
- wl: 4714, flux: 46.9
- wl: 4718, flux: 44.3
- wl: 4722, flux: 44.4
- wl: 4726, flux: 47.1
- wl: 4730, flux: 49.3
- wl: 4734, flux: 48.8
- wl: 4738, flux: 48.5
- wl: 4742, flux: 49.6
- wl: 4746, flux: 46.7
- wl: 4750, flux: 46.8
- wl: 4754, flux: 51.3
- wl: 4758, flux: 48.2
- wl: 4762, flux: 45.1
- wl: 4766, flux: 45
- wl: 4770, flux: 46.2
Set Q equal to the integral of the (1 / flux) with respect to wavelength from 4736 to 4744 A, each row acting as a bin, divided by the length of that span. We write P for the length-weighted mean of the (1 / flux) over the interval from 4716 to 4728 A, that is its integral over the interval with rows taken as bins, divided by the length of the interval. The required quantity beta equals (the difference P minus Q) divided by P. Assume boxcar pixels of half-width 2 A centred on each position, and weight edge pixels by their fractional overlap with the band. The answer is 0.08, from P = 0.0221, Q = 0.0204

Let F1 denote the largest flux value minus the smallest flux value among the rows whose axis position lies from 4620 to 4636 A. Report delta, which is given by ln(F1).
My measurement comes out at 1.39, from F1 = 4.0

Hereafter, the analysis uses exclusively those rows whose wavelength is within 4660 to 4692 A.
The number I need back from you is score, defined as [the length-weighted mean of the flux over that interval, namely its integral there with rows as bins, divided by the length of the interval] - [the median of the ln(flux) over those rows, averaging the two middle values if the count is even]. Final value 42.2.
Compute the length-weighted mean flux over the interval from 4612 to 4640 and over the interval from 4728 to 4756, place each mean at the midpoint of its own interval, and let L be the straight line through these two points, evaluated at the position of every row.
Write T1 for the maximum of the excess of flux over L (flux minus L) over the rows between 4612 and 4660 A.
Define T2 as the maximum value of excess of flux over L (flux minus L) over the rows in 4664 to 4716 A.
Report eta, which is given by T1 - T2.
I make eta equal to 1.63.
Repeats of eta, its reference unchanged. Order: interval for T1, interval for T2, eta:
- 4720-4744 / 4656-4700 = 1.07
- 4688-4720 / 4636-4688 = 0.74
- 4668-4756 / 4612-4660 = 0.58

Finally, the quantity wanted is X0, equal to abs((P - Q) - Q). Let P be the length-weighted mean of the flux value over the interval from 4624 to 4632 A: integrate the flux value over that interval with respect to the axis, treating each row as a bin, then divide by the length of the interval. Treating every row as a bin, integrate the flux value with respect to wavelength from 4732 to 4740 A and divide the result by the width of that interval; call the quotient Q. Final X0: 47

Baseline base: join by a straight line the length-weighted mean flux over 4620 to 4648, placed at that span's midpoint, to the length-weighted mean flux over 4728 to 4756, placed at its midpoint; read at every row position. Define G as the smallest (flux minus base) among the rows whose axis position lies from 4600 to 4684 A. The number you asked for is -6.0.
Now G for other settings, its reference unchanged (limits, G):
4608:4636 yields 0.6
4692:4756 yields -5.7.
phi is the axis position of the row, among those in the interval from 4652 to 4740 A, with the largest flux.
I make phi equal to 4706 A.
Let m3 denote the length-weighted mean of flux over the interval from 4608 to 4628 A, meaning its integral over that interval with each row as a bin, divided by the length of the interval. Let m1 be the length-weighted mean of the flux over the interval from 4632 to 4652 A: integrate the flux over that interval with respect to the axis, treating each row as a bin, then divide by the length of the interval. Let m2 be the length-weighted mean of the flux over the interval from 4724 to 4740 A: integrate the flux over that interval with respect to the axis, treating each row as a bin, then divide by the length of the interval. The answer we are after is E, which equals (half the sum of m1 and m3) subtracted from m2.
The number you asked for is -0.8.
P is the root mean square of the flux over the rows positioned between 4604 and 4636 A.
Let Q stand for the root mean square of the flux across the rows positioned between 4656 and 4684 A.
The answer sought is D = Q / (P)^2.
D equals 0.0181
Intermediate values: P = 51.2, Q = 47.38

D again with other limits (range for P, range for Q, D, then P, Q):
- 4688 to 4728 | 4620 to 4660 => 0.0228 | 45.9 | 48.07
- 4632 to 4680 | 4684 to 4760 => 0.0215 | 46.8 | 46.97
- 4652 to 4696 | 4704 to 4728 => 0.0221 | 46.1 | 46.98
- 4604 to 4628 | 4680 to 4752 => 0.0173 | 52.0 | 46.69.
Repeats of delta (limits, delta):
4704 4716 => 1.06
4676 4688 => 1.46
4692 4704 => 1.67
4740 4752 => 1.06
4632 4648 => 1.92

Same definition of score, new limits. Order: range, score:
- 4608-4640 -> 46.8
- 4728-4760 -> 44.8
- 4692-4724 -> 42.3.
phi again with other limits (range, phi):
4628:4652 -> 4634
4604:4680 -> 4610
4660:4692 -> 4662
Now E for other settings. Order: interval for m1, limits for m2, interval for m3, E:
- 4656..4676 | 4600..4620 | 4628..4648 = 3.6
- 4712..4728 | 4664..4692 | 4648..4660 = -1.3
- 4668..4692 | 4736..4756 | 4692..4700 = 4.3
